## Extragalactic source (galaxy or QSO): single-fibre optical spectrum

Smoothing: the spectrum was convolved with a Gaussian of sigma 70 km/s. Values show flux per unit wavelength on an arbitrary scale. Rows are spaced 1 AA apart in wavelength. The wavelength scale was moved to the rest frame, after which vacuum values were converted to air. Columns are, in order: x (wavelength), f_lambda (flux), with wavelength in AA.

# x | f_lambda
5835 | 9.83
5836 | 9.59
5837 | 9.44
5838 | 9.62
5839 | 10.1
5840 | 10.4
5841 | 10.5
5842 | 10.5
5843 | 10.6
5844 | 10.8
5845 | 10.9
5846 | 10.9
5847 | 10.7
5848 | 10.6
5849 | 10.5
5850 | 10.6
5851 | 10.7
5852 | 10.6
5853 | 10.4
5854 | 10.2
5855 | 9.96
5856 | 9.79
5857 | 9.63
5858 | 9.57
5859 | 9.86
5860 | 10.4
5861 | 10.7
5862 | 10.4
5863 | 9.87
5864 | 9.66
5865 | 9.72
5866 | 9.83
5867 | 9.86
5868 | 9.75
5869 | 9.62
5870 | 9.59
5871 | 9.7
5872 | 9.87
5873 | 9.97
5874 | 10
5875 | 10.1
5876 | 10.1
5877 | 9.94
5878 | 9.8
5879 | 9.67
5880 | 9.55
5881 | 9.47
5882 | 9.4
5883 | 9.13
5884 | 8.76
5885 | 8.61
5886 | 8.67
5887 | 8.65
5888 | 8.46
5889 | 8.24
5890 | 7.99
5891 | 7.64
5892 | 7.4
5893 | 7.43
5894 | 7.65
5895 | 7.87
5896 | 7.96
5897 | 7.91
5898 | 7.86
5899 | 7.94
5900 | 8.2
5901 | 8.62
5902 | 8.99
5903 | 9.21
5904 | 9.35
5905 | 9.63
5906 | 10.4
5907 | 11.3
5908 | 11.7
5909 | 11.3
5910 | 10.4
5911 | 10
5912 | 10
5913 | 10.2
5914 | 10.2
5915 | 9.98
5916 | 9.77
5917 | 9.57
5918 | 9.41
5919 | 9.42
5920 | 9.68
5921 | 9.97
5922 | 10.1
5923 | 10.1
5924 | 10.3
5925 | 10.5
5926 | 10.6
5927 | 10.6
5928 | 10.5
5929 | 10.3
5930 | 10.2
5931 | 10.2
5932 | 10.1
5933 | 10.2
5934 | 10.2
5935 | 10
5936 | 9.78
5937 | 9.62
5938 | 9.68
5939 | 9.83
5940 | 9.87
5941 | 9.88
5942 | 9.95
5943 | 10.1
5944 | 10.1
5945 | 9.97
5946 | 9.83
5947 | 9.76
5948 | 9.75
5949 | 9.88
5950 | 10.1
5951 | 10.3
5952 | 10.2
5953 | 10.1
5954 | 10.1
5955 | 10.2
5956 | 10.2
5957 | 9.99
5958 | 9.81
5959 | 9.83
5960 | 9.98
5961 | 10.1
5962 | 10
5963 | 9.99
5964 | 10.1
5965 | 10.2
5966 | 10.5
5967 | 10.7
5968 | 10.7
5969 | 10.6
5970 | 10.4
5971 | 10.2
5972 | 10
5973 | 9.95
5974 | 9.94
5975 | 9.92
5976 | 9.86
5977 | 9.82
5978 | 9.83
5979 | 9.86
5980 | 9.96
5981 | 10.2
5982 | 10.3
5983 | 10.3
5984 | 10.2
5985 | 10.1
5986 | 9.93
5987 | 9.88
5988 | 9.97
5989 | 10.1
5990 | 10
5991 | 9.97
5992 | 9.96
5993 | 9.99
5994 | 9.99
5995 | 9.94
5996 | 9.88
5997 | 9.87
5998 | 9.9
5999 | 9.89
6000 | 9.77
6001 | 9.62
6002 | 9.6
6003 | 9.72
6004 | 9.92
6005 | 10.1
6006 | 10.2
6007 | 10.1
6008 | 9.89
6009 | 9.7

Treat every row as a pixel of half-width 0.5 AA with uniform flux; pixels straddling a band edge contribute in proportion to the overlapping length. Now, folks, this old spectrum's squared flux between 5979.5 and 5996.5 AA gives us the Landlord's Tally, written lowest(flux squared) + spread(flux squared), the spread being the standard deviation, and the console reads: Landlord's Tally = 100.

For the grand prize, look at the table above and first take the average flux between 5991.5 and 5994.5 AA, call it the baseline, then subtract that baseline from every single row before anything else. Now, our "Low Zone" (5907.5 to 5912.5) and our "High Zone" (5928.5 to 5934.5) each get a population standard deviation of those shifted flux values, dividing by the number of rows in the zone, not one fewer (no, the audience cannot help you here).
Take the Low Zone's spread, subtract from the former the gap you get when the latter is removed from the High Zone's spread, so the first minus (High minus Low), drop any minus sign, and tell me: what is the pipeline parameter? 1.3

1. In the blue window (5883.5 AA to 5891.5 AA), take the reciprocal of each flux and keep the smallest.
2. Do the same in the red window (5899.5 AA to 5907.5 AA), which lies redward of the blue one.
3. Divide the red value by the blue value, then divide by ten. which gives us 0.078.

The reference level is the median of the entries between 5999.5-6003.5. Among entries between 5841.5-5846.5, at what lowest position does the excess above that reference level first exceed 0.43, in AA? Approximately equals 5842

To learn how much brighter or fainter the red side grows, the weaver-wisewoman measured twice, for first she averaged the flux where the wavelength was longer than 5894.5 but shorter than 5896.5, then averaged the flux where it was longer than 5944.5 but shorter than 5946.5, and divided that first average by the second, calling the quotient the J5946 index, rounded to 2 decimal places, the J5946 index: 0.80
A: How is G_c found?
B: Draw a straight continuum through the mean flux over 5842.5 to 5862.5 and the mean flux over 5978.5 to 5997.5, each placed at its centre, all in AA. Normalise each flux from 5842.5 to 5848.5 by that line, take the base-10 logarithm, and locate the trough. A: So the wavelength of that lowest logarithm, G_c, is 5843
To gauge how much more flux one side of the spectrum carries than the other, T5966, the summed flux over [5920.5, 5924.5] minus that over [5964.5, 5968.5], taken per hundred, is -0.016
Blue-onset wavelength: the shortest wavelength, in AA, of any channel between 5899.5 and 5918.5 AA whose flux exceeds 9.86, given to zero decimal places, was 5906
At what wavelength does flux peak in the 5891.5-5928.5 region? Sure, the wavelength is 5908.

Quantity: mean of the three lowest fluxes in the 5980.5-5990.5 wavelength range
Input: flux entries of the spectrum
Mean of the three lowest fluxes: 9.9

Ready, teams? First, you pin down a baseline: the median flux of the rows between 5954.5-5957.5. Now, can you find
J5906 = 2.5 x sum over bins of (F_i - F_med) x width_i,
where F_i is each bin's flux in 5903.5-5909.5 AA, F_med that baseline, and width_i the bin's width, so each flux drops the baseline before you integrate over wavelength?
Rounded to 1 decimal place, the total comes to 6.2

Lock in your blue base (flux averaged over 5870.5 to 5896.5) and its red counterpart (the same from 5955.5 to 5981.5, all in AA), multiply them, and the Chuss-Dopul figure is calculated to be 90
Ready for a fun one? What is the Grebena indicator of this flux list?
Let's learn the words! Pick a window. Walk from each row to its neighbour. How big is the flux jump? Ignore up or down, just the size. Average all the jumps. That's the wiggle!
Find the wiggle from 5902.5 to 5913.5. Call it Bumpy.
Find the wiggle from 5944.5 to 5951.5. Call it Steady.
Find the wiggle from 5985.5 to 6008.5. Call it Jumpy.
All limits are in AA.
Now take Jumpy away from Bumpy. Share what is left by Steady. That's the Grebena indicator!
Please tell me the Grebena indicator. 2.8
